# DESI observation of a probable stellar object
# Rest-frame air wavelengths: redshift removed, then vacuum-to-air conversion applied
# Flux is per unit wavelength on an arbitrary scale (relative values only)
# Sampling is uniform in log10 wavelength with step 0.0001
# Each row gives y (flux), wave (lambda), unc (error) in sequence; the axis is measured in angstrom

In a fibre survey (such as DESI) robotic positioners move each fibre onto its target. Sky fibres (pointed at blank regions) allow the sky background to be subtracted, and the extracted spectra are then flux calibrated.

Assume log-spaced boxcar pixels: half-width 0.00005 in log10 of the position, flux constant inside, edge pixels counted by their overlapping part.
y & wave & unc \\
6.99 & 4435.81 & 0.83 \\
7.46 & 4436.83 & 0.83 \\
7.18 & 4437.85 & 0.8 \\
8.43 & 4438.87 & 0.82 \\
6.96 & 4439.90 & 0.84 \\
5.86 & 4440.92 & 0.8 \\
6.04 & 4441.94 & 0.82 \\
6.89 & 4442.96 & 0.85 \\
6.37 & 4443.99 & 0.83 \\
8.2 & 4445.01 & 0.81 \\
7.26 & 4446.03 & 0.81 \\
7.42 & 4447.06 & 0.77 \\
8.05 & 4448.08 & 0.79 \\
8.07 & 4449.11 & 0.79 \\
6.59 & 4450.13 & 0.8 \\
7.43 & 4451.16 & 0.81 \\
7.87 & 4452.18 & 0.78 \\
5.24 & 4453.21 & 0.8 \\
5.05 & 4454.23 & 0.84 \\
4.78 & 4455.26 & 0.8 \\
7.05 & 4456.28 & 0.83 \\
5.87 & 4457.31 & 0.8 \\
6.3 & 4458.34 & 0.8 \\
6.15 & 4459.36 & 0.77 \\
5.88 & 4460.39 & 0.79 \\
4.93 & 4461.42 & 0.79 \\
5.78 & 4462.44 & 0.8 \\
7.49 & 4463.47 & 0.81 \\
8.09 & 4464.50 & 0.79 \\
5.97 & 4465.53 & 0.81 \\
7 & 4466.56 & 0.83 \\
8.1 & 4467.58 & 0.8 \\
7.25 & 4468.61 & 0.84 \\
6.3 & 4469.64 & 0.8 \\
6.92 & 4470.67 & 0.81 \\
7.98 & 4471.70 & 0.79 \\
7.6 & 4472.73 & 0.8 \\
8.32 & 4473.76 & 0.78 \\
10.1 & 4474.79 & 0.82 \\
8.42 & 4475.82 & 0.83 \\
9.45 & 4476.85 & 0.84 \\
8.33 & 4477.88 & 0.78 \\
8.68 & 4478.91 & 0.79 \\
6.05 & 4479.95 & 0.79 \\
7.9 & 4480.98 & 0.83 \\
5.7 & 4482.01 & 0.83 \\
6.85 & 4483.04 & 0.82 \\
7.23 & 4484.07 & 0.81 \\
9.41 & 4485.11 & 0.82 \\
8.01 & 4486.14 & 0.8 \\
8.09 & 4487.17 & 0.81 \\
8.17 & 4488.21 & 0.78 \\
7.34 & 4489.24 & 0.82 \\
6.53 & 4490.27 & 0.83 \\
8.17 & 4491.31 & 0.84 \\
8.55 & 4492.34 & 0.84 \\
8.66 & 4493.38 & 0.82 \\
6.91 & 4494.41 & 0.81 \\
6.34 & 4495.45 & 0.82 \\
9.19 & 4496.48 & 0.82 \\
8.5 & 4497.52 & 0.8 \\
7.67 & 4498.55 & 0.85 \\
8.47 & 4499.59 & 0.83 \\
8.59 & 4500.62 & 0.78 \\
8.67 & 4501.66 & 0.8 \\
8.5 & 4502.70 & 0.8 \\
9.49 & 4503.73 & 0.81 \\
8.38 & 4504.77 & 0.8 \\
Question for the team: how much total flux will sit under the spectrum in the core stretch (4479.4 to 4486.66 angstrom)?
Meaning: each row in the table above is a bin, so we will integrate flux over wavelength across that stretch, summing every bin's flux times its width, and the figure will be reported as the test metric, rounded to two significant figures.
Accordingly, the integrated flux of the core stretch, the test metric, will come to 53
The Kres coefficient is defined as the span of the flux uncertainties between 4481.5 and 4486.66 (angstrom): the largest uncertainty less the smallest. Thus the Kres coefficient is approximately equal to 0.030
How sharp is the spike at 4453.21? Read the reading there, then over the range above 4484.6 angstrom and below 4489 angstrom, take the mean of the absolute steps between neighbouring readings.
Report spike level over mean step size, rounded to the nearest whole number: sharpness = 10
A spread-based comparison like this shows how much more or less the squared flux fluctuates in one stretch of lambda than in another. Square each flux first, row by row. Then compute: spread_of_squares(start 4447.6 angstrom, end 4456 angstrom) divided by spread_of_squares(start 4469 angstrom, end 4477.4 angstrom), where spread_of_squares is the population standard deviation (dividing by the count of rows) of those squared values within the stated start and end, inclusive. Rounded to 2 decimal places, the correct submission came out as 0.90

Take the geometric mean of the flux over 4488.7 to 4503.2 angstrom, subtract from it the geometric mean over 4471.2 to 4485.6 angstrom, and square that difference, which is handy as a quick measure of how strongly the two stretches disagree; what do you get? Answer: 0.00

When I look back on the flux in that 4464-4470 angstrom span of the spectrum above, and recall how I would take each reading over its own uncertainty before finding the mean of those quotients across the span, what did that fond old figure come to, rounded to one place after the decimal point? 8.8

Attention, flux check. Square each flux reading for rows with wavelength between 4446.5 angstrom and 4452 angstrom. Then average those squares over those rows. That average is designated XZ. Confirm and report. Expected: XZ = 57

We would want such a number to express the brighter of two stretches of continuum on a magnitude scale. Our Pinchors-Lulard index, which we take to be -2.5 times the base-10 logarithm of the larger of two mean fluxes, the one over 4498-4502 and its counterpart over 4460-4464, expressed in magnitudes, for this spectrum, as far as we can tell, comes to -2.30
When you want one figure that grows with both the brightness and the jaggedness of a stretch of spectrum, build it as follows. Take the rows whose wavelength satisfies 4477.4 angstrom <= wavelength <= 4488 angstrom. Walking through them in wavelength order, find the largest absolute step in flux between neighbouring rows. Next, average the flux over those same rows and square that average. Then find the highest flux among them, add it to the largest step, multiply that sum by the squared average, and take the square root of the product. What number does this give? 26.5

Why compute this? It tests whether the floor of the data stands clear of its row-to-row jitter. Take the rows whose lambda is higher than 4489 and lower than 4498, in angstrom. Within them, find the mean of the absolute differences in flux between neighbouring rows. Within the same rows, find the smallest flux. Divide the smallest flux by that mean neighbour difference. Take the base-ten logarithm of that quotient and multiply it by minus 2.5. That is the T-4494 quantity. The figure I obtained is -1.9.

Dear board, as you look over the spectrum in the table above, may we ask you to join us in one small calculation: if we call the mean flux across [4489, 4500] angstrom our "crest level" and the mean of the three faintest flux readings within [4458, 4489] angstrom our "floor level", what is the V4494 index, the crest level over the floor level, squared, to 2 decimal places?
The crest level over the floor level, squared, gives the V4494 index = 2.06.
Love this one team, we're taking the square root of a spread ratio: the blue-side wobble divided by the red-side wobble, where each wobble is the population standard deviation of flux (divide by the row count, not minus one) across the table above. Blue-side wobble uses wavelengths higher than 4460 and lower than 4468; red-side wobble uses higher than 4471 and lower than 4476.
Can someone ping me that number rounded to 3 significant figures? 1.14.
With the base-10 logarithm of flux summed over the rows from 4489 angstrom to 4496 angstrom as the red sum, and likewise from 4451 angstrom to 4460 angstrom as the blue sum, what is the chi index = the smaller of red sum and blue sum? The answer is 6.1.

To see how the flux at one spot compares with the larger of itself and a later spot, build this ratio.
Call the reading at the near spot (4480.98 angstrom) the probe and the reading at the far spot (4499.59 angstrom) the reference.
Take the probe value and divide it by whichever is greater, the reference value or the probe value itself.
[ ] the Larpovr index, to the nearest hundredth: 0.93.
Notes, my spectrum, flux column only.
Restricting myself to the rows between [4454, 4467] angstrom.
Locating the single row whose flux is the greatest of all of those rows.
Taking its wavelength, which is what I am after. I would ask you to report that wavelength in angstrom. 4464.50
